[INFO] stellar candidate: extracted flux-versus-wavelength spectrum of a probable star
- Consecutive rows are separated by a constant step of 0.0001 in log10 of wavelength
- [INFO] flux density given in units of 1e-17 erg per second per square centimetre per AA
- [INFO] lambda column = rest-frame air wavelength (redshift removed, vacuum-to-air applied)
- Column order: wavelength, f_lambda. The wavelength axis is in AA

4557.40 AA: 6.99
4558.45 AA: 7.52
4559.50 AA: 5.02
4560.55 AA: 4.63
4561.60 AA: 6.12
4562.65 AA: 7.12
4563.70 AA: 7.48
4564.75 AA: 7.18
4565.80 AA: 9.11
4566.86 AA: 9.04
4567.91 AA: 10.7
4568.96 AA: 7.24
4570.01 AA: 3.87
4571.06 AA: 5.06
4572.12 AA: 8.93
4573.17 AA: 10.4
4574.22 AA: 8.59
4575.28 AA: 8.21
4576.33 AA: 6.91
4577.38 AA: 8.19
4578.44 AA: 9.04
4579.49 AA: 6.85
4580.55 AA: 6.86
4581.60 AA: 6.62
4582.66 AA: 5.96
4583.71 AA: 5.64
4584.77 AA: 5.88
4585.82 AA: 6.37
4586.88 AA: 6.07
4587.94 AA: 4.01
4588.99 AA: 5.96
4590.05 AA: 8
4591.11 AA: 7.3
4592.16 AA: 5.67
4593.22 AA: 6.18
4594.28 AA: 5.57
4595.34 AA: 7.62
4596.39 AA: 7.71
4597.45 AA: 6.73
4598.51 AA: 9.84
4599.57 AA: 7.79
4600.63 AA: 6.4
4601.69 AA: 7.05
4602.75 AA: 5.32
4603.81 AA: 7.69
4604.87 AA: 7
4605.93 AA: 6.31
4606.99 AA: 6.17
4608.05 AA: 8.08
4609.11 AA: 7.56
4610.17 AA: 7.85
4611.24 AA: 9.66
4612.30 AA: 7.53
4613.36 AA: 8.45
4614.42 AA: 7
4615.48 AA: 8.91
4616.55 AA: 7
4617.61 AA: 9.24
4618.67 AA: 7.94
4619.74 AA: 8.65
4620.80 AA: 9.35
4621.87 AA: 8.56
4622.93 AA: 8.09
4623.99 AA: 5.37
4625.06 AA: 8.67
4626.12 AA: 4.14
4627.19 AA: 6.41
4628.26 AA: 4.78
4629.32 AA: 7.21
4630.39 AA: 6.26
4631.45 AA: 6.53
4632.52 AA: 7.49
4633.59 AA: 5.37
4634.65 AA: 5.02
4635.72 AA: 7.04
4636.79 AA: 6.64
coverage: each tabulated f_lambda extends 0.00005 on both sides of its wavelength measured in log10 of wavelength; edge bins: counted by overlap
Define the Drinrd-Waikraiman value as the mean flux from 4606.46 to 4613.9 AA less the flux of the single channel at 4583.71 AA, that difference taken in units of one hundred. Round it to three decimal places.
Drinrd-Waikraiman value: 0.023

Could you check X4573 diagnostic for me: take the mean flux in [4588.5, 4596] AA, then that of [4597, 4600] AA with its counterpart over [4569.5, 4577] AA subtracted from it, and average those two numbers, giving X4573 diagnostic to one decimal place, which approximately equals 3.7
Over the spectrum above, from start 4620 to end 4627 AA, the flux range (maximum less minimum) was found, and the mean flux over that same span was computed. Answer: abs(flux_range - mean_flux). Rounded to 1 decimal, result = 2.2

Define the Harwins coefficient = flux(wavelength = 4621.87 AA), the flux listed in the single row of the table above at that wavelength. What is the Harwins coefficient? 8.56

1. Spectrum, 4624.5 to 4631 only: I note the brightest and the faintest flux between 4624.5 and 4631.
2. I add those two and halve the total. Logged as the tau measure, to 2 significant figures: 6.4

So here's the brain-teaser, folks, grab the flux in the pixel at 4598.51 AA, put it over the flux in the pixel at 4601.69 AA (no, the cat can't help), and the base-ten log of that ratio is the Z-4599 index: 0.14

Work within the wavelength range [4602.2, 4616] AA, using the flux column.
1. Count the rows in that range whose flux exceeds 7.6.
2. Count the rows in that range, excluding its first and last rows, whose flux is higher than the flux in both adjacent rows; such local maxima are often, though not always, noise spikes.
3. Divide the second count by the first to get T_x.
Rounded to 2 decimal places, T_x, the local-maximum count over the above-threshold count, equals 0.67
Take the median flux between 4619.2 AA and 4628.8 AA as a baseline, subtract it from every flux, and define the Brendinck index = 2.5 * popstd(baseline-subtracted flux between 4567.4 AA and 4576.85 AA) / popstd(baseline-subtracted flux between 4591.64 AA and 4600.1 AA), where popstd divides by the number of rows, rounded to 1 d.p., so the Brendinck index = 4.1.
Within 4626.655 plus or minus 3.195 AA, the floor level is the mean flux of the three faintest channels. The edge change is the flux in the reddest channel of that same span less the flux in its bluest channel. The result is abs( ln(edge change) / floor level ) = 0.13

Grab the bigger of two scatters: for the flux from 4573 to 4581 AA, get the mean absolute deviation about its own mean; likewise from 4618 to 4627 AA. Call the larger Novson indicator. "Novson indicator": 1.4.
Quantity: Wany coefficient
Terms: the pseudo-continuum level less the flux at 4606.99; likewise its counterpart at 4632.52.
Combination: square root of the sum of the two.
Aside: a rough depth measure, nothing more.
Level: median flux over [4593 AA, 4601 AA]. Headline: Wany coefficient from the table 0.8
